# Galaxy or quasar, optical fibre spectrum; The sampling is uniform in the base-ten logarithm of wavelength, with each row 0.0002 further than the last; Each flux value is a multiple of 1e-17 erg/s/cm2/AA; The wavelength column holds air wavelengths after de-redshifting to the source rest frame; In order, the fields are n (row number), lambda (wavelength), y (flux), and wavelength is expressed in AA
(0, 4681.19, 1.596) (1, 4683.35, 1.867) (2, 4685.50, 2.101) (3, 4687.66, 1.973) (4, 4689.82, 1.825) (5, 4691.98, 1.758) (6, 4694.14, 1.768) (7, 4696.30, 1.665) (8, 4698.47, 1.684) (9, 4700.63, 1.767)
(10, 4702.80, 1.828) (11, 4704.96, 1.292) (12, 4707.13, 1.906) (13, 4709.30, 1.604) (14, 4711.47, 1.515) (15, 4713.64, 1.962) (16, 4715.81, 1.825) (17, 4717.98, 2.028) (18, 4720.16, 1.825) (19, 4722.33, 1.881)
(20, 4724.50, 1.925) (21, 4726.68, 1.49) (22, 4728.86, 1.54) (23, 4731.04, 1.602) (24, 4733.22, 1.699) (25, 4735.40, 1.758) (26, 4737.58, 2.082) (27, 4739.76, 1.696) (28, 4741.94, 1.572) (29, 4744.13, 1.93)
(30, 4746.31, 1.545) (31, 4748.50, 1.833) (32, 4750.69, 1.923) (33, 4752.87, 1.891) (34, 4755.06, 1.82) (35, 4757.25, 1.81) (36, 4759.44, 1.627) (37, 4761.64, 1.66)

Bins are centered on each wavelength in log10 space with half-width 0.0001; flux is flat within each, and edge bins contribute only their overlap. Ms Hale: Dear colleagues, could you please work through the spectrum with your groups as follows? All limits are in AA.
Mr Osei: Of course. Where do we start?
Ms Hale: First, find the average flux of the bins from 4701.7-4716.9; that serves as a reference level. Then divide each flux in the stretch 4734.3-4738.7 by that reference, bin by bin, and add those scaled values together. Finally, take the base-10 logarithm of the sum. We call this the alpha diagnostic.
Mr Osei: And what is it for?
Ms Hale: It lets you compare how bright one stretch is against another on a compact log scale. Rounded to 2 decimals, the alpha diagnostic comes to 0.35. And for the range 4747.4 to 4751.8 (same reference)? 0.34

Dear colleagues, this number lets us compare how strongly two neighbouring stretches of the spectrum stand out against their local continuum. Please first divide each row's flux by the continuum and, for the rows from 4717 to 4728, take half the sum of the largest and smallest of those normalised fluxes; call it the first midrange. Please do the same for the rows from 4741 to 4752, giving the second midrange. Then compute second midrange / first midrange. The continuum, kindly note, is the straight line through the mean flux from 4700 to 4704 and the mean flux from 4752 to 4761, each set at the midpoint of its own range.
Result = 0.99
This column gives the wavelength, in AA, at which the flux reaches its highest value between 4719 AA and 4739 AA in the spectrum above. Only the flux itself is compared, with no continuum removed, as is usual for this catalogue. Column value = 4737.58 AA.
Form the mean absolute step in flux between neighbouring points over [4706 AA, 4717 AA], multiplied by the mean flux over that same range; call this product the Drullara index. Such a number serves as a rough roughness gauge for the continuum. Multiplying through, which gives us 0.43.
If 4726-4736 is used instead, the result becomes 0.11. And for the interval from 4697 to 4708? 0.55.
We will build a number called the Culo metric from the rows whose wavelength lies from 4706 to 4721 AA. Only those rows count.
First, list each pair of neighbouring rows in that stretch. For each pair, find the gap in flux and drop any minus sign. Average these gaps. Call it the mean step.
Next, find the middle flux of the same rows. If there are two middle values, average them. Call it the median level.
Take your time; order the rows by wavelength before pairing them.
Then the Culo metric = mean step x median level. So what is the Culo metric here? 0.420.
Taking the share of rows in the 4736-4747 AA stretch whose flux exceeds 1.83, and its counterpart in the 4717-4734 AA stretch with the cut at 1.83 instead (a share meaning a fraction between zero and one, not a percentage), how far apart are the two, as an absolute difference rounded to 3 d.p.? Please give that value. 0.025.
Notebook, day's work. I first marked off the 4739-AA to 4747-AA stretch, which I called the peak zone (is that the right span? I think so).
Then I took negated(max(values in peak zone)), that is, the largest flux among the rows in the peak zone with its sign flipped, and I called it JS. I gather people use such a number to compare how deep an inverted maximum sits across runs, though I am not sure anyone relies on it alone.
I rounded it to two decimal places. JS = -1.93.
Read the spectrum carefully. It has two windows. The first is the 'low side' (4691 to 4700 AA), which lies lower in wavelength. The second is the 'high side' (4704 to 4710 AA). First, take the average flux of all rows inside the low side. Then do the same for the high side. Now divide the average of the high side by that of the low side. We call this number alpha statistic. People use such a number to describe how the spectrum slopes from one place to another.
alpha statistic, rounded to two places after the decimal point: 0.93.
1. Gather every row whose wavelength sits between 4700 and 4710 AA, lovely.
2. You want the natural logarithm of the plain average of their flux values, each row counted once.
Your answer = 0.52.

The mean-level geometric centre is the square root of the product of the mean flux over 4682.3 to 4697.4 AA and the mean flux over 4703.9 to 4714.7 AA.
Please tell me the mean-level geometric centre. 1.75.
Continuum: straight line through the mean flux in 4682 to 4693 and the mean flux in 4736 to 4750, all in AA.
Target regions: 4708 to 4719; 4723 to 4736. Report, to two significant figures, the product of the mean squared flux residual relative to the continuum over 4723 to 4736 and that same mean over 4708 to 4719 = 0.0018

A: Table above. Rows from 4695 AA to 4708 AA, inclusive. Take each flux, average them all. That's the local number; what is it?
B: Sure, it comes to 1.69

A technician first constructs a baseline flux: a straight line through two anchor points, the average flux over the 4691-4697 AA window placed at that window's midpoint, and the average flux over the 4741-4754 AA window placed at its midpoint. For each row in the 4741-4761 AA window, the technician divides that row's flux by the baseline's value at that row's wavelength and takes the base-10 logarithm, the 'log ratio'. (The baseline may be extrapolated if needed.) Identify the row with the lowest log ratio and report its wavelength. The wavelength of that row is 4746.31 AA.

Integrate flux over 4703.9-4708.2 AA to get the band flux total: 6.9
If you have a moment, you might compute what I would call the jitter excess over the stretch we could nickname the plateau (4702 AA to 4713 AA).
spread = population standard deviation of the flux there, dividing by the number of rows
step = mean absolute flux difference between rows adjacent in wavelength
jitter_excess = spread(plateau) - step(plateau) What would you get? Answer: -0.16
